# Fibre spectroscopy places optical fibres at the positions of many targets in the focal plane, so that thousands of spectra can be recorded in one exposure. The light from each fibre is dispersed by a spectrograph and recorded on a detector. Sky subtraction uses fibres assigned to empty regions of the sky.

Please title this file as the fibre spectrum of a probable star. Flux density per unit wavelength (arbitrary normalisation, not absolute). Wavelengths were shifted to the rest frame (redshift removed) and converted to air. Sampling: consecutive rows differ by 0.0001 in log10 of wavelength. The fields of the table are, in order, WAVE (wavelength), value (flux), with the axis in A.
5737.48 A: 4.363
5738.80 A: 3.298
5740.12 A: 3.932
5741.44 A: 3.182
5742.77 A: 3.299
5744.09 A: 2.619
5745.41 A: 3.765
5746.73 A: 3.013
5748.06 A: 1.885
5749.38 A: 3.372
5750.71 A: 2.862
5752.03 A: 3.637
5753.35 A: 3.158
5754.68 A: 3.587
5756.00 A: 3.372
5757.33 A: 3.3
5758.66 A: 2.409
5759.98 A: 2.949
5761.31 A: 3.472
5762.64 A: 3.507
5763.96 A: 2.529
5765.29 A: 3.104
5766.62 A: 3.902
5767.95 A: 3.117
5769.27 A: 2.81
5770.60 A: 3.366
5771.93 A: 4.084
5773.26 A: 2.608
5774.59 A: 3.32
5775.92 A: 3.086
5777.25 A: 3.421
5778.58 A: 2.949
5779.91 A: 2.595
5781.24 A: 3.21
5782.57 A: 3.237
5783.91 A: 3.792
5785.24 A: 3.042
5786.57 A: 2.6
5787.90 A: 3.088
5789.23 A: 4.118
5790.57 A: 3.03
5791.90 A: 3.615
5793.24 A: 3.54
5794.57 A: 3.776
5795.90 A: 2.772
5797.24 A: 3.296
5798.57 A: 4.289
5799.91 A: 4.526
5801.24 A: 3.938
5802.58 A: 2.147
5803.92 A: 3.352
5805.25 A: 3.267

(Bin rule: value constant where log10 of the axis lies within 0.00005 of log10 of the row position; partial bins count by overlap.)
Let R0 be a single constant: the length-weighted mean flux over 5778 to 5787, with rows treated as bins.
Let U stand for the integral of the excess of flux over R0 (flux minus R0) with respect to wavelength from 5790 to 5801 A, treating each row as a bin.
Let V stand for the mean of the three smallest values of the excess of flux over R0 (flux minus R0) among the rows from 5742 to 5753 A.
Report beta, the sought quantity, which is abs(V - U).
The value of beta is 6.7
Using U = 6.1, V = -0.62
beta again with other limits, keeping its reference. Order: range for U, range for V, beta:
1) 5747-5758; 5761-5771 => 1.0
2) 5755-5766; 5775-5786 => 0.5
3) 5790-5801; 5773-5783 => 6.4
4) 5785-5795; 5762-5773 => 3.1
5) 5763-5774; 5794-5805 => 1.7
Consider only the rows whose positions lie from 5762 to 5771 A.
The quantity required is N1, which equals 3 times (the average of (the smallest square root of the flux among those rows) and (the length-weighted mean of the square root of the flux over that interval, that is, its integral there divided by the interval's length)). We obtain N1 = 5.06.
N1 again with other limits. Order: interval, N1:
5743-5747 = 5.09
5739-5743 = 5.46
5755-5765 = 4.96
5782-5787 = 5.09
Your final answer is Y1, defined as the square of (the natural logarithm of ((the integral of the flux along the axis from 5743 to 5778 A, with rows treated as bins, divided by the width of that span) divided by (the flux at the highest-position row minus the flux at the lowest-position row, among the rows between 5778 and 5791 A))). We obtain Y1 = 13.4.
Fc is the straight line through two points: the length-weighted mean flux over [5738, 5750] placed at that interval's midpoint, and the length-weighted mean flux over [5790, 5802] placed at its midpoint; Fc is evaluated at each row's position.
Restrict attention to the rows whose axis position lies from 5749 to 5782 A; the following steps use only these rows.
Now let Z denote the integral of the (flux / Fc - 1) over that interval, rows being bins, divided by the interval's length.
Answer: -0.05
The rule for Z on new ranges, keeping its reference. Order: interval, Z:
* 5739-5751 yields -0.02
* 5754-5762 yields -0.03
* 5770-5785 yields -0.07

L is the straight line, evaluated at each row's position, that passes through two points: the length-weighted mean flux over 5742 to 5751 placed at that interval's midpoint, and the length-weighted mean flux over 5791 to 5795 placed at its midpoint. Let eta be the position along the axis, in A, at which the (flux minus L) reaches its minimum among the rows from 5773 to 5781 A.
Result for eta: 5779.91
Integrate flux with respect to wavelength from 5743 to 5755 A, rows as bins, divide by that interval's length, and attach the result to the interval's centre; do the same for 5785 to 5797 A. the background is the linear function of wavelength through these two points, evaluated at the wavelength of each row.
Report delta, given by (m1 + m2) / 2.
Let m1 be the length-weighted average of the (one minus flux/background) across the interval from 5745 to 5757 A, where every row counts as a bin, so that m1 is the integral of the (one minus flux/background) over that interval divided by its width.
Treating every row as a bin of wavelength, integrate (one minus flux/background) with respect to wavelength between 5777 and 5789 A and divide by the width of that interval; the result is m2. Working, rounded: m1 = -0.02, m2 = 0.04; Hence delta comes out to 0.008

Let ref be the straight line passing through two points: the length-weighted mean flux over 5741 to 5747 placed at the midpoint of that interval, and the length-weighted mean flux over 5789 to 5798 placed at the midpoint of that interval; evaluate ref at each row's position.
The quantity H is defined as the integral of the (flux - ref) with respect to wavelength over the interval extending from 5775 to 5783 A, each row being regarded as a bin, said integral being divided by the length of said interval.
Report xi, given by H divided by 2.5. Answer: -0.11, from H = -0.3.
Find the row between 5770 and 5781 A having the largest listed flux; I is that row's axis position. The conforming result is 5771.93 A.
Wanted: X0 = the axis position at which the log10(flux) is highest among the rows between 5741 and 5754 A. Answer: 5745.41 A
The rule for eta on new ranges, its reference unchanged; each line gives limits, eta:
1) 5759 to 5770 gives 5763.96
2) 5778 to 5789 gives 5786.57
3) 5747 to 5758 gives 5748.06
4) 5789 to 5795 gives 5790.57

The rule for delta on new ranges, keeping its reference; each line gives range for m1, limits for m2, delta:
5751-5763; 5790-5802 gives -0.066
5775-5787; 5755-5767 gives 0.018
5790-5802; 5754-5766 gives -0.046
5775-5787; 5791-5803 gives -0.016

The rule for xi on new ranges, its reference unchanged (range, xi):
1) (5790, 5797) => -0.03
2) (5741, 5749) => -0.09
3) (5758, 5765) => -0.12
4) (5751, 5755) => 0.07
